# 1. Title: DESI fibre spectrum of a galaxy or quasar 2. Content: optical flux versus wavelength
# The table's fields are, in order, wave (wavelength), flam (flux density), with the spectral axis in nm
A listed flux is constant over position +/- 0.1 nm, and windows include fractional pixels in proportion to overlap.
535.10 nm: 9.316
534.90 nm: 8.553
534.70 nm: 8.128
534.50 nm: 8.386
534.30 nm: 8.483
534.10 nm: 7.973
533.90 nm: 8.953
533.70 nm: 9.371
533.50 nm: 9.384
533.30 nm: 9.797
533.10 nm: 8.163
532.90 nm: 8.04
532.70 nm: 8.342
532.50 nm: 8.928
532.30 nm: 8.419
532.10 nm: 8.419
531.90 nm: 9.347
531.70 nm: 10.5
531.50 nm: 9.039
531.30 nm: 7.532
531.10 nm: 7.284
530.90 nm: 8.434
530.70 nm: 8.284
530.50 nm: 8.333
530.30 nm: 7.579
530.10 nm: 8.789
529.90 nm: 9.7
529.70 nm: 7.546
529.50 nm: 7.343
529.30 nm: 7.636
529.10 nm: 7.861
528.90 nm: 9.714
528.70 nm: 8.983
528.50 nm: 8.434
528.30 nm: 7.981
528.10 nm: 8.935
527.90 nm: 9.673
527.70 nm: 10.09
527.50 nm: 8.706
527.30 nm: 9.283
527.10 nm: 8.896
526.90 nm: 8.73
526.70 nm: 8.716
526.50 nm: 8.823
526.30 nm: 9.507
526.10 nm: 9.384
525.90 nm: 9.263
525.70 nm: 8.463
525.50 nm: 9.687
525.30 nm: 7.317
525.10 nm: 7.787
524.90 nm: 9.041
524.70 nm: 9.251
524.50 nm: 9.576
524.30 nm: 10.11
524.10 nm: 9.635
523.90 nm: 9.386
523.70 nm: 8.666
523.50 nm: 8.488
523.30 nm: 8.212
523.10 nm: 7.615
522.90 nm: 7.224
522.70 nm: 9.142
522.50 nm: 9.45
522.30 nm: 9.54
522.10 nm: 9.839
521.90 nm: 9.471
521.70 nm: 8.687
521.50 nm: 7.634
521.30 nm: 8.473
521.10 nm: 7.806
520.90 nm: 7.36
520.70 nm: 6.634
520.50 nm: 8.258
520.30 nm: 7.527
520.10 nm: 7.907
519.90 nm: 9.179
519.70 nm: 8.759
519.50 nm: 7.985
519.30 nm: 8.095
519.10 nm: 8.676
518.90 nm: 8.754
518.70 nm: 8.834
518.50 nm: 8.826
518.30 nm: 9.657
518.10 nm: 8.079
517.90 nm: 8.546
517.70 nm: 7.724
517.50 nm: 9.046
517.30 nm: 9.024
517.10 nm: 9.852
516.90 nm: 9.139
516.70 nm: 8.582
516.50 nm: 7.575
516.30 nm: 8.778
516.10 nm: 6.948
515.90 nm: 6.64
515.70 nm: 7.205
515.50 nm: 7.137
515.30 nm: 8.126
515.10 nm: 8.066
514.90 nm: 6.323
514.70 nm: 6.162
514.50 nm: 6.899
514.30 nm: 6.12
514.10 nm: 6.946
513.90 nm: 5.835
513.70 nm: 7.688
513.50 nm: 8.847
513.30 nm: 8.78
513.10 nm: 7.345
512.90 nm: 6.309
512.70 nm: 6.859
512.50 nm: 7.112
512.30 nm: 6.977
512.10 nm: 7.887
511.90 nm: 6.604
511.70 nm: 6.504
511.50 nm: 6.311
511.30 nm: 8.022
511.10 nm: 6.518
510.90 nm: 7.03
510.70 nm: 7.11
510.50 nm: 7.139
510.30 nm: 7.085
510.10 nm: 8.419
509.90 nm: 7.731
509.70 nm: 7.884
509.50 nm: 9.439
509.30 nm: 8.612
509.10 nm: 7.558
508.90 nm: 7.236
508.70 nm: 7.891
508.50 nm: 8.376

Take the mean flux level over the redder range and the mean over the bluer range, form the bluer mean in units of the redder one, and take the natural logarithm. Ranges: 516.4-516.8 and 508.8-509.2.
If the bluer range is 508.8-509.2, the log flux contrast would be -0.09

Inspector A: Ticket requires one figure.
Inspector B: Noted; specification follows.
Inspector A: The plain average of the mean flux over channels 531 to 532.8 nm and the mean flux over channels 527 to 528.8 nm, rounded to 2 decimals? 8.82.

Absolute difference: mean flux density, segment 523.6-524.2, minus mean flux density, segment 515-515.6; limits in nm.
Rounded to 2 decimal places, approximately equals 1.45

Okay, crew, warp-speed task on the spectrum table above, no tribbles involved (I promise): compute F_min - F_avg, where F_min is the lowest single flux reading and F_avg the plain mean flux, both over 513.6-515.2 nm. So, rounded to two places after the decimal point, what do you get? -0.92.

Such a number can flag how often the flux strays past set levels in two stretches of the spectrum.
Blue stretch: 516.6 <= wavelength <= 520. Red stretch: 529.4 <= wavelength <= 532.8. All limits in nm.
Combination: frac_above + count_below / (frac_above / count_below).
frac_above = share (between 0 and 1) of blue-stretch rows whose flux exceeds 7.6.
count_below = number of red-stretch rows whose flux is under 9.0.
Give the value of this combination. 170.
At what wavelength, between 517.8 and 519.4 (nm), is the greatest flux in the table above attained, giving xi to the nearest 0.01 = 518.30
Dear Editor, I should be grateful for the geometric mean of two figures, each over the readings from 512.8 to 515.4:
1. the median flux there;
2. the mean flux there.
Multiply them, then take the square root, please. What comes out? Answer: 7.07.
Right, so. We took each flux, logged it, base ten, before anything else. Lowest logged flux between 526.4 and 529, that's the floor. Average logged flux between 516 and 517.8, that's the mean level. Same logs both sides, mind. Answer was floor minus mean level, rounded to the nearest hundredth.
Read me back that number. -0.03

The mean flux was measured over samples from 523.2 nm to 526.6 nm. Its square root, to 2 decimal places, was 3.00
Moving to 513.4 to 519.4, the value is 2.82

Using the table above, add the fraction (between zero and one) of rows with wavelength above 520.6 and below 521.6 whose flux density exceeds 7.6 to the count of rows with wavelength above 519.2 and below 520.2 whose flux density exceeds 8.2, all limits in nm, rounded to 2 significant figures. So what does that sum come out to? 2.6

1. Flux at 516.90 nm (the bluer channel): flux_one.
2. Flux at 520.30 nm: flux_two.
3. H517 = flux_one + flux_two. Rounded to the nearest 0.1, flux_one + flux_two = 16.7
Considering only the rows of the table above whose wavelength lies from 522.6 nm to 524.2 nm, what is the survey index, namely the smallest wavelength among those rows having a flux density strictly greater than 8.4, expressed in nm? 522.70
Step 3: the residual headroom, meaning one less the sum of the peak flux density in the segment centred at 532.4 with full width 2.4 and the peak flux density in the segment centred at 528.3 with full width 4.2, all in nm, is -19.6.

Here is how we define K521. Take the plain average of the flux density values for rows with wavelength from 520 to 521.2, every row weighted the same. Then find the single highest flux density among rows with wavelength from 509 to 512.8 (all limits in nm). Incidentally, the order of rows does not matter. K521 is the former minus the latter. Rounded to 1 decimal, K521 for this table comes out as -1.9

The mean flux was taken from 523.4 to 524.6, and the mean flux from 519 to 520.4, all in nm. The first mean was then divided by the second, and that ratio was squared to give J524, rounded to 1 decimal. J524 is 1.3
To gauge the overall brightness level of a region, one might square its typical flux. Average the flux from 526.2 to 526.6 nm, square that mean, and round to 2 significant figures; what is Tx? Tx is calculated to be 84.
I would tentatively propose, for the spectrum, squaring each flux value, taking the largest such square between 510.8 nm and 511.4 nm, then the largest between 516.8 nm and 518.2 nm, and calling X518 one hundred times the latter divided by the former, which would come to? 151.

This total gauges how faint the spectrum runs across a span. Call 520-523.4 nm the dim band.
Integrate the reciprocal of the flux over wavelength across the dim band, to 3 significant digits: 0.416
